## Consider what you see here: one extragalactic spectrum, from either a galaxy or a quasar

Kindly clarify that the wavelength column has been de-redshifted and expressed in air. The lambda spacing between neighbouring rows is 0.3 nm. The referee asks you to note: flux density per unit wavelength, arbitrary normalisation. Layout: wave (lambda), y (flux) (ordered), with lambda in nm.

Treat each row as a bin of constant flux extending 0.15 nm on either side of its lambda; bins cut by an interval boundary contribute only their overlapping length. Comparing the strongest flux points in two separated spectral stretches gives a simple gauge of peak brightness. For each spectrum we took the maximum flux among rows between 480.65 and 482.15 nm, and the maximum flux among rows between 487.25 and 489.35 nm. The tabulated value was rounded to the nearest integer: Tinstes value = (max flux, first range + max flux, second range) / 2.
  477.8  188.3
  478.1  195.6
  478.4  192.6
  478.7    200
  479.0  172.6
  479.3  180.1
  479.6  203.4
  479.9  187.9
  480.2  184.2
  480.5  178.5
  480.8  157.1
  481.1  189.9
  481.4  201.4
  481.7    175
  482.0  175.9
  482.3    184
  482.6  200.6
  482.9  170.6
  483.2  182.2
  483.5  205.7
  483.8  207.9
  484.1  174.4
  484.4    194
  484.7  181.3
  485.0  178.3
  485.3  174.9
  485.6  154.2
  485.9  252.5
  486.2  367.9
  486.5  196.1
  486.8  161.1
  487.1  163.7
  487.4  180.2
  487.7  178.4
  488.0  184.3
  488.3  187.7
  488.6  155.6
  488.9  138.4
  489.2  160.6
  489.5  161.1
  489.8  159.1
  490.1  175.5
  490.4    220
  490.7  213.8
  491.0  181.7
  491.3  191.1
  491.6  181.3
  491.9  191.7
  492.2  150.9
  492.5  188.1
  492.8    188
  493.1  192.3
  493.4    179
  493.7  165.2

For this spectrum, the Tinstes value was 195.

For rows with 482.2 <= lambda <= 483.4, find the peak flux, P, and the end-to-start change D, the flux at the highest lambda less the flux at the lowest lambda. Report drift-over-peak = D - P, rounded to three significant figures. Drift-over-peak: -202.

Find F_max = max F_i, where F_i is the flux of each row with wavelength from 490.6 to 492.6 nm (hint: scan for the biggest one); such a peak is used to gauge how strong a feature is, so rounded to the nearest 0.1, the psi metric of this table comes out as 213.8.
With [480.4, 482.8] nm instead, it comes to 201.4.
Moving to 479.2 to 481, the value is 203.4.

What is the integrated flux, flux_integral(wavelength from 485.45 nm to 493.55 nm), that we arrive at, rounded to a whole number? 1516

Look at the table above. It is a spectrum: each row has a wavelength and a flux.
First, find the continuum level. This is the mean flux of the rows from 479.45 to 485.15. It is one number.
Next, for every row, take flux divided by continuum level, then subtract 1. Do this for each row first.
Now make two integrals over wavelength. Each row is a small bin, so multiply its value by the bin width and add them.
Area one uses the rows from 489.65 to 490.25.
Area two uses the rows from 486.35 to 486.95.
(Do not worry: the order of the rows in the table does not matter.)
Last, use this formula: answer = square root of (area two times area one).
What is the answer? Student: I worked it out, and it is 0.038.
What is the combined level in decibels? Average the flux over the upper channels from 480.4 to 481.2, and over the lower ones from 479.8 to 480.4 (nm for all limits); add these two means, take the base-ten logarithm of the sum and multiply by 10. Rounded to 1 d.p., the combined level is 25.6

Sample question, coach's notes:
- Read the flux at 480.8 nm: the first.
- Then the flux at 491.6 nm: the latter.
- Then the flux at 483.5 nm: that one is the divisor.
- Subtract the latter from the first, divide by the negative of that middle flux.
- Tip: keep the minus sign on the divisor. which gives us 0.12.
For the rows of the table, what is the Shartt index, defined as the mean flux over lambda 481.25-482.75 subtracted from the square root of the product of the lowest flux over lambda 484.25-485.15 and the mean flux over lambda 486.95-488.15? -10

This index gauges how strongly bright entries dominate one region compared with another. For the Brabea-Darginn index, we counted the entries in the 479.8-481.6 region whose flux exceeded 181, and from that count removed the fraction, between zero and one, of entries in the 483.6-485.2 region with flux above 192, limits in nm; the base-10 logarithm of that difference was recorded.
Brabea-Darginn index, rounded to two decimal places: 0.56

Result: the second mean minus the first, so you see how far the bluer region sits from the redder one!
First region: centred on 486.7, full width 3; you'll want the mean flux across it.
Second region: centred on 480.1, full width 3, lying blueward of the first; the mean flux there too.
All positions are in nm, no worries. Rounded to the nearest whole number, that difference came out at -16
